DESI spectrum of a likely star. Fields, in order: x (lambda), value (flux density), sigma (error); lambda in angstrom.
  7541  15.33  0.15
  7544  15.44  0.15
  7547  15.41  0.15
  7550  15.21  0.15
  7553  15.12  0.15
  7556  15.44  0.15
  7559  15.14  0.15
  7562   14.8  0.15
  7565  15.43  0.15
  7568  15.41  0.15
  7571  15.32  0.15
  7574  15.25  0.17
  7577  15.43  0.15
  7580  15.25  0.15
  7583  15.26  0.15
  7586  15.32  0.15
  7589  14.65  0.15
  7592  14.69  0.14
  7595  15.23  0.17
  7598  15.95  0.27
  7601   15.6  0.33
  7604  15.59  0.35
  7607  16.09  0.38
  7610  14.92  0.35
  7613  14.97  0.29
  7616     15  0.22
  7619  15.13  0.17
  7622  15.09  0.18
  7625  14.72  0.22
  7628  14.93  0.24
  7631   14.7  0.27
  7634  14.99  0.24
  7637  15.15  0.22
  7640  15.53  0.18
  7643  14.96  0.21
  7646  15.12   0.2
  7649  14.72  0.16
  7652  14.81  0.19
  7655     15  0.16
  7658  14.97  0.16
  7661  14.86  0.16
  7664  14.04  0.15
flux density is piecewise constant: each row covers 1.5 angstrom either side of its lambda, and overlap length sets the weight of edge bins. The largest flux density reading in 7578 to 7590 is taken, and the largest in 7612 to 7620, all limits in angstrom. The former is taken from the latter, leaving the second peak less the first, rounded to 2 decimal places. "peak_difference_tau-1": -0.19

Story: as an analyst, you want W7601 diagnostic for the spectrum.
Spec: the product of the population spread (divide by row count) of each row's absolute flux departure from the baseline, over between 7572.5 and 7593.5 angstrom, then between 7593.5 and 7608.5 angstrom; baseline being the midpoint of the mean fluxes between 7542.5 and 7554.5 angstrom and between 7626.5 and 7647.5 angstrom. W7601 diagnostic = 0.055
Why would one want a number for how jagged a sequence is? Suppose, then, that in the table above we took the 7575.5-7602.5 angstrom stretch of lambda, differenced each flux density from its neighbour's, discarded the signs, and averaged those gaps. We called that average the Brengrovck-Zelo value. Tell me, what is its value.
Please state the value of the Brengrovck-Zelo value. 0.32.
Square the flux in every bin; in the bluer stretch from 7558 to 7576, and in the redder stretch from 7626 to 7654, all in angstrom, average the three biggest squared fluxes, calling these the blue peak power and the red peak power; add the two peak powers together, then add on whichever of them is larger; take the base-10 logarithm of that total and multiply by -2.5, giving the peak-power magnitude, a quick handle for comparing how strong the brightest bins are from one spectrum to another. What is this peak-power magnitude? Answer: -7.12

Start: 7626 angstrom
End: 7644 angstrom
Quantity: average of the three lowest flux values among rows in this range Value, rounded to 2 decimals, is 14.86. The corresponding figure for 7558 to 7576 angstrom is 15.06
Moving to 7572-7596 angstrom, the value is 14.86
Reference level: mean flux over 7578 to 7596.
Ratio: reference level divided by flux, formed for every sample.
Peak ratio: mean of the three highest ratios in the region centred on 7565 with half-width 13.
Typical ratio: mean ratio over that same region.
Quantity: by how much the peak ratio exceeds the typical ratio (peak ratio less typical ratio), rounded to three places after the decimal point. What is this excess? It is 0.016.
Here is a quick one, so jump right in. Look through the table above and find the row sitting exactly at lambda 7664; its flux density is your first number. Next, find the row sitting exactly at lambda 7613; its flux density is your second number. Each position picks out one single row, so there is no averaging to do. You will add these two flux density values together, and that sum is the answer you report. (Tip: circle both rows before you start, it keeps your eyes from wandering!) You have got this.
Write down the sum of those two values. 29.0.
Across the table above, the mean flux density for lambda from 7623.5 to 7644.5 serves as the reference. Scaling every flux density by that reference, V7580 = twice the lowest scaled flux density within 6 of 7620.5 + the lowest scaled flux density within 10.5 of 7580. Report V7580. 2.94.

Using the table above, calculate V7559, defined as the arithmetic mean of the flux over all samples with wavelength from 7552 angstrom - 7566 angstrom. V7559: 15.2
